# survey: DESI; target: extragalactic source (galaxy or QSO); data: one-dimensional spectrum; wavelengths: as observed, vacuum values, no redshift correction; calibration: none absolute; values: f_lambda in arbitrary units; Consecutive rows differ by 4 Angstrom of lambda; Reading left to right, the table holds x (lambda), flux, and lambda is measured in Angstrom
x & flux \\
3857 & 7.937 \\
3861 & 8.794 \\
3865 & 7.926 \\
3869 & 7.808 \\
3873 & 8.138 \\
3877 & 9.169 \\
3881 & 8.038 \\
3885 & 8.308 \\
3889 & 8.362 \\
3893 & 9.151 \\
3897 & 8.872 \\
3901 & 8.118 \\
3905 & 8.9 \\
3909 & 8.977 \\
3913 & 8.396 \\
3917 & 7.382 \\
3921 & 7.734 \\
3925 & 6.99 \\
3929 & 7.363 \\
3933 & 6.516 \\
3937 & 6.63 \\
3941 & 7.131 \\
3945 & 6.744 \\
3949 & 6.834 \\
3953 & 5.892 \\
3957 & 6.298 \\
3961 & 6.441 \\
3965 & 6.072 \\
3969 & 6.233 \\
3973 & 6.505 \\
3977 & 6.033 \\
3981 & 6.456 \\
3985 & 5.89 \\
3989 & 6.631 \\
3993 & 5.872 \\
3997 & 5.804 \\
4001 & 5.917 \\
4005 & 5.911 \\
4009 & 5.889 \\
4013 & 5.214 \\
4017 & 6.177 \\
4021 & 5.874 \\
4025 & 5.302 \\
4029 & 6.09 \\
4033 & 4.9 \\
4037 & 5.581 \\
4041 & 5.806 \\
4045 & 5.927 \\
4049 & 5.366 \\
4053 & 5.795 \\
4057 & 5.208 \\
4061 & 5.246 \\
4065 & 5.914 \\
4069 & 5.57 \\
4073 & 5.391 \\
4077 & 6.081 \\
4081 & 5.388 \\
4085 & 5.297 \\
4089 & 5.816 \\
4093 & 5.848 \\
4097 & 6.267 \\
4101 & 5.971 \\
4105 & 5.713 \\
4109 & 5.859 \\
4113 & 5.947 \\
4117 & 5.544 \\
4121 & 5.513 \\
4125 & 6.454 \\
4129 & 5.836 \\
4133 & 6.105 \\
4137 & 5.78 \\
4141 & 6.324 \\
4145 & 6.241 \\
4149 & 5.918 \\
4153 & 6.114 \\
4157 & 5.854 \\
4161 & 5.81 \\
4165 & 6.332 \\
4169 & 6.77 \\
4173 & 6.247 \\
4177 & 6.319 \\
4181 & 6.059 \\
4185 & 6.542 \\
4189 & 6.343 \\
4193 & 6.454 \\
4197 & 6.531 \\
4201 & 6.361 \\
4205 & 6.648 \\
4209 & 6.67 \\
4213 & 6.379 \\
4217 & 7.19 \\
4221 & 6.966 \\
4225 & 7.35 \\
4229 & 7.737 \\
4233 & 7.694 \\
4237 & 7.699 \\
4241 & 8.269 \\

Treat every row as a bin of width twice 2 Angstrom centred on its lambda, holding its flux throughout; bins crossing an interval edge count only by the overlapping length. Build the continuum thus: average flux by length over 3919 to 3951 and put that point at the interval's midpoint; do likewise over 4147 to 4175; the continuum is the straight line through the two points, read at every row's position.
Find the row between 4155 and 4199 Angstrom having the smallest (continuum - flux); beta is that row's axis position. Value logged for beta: 4169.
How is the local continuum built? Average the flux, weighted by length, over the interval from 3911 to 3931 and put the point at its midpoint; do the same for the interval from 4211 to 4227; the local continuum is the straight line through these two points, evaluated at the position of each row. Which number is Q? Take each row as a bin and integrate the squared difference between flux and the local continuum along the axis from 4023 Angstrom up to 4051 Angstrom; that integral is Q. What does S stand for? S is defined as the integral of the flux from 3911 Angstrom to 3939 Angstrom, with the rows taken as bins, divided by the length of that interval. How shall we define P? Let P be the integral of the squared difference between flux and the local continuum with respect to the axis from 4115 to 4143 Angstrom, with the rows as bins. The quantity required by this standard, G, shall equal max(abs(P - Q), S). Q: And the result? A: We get 47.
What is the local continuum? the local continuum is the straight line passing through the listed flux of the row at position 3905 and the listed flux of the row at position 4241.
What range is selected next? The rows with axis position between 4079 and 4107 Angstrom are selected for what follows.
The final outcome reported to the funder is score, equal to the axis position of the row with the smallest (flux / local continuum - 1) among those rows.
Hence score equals 4085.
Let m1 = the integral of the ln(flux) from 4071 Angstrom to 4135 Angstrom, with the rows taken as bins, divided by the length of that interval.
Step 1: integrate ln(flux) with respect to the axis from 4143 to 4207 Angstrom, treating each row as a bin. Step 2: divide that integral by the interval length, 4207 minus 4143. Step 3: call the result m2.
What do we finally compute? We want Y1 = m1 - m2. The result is -0.08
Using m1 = 1.76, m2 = 1.84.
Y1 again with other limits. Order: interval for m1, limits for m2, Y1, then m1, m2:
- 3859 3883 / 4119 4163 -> 0.33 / 2.12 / 1.79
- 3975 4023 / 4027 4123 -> 0.05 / 1.79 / 1.73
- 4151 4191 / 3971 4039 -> 0.06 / 1.83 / 1.77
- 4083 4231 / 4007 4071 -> 0.11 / 1.83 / 1.72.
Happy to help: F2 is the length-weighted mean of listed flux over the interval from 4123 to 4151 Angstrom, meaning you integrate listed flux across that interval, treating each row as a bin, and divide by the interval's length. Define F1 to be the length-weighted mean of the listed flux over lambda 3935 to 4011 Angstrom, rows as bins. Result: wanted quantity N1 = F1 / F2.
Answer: 1.0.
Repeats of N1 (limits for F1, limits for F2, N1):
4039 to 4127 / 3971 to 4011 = 0.9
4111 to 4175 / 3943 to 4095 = 1.0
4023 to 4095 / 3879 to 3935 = 0.7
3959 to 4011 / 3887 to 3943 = 0.8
